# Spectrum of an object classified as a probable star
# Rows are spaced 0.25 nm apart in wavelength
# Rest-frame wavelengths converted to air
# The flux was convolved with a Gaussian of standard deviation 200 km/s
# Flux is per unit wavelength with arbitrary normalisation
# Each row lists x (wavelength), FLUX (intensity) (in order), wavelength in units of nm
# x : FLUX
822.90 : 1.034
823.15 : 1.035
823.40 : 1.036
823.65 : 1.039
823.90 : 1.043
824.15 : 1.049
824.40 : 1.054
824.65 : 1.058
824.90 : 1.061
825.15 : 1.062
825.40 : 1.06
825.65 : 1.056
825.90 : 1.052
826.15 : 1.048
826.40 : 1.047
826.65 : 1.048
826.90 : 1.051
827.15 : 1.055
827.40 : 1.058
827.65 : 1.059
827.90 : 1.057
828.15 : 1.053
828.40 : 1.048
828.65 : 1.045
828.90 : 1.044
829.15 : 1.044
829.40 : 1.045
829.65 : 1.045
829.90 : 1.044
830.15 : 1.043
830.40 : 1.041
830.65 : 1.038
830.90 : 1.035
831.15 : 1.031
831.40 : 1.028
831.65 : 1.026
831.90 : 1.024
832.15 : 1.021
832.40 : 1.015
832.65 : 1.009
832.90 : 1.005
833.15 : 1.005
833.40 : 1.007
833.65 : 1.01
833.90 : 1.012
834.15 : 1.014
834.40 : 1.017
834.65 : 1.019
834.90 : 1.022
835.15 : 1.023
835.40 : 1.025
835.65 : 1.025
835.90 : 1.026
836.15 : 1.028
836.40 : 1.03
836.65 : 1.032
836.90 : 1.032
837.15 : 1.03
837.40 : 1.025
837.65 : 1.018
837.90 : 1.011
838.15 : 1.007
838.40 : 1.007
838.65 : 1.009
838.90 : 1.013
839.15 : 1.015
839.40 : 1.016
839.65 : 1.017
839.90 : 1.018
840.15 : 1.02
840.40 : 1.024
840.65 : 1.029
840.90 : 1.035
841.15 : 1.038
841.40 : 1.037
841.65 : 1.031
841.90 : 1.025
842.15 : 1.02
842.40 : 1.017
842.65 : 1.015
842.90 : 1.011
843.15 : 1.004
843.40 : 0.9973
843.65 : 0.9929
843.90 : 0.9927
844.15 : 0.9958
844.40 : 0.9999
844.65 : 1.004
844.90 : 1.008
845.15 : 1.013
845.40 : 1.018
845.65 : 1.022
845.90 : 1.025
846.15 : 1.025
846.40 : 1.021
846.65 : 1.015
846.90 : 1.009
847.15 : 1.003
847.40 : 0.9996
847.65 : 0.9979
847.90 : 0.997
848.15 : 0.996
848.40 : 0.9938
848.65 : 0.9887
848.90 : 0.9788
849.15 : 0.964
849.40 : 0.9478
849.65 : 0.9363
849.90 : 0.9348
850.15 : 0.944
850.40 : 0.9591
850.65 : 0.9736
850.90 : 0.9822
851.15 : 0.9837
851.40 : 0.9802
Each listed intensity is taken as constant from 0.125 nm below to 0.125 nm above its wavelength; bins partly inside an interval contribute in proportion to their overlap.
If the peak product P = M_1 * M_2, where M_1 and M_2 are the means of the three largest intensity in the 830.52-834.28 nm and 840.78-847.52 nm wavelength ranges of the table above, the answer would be 1.07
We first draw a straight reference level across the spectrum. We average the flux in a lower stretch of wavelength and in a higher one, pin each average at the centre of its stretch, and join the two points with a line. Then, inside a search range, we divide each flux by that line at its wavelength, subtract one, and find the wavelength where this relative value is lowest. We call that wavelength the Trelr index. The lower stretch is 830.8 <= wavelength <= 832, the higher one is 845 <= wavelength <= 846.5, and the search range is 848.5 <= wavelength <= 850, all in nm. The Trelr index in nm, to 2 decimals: 849.90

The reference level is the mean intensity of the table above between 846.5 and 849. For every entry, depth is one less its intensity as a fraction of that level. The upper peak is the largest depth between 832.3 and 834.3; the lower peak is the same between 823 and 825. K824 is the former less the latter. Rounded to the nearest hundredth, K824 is 0.03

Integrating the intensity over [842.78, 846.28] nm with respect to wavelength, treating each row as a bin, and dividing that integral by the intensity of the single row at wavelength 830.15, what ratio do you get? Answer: 3.38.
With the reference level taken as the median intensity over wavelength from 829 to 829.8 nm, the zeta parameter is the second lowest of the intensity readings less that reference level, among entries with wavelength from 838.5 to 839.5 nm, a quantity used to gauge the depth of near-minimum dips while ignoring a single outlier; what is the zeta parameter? -0.032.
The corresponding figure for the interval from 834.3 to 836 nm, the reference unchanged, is -0.026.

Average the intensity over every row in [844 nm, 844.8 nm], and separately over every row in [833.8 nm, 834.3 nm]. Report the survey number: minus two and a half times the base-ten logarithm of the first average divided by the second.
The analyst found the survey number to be 0.014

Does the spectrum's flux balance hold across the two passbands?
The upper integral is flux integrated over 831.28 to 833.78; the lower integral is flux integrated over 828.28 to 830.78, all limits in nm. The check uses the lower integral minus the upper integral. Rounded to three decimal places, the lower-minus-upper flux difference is 0.072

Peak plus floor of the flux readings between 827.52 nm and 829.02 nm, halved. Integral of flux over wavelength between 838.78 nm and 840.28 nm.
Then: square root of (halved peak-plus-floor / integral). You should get 0.8304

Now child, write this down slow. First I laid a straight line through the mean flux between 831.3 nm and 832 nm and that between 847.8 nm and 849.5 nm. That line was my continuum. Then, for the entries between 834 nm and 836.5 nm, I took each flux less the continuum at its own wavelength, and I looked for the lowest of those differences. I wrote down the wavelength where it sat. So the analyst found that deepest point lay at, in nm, 834.15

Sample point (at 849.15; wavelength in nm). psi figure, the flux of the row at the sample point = 0.964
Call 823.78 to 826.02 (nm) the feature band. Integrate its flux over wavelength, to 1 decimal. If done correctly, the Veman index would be 2.4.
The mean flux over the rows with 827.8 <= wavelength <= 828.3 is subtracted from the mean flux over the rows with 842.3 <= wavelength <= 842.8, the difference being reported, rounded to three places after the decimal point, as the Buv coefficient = -0.039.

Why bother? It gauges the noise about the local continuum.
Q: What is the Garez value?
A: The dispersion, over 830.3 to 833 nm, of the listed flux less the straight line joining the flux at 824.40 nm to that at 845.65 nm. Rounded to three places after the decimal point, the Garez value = 0.010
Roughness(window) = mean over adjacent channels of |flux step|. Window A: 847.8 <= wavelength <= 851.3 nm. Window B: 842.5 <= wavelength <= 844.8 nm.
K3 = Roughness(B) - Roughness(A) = -0.0043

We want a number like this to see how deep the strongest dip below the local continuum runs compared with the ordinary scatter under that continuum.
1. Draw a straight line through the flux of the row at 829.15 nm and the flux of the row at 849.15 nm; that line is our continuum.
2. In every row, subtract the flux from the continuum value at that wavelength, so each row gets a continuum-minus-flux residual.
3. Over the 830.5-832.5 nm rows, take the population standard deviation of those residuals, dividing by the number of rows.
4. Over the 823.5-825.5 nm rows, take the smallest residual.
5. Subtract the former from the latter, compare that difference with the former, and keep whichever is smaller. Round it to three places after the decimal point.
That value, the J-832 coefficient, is -0.007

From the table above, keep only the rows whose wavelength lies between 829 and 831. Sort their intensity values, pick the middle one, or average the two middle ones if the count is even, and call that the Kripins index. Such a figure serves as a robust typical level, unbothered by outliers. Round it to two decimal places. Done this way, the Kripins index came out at 1.04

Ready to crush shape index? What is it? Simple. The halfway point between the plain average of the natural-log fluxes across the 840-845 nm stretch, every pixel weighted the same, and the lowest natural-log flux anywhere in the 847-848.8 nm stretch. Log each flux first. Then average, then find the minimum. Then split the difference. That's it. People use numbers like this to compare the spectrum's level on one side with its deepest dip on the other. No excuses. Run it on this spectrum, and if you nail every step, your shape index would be 0.002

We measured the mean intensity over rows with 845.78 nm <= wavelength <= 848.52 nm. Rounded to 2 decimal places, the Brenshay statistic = 1.01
